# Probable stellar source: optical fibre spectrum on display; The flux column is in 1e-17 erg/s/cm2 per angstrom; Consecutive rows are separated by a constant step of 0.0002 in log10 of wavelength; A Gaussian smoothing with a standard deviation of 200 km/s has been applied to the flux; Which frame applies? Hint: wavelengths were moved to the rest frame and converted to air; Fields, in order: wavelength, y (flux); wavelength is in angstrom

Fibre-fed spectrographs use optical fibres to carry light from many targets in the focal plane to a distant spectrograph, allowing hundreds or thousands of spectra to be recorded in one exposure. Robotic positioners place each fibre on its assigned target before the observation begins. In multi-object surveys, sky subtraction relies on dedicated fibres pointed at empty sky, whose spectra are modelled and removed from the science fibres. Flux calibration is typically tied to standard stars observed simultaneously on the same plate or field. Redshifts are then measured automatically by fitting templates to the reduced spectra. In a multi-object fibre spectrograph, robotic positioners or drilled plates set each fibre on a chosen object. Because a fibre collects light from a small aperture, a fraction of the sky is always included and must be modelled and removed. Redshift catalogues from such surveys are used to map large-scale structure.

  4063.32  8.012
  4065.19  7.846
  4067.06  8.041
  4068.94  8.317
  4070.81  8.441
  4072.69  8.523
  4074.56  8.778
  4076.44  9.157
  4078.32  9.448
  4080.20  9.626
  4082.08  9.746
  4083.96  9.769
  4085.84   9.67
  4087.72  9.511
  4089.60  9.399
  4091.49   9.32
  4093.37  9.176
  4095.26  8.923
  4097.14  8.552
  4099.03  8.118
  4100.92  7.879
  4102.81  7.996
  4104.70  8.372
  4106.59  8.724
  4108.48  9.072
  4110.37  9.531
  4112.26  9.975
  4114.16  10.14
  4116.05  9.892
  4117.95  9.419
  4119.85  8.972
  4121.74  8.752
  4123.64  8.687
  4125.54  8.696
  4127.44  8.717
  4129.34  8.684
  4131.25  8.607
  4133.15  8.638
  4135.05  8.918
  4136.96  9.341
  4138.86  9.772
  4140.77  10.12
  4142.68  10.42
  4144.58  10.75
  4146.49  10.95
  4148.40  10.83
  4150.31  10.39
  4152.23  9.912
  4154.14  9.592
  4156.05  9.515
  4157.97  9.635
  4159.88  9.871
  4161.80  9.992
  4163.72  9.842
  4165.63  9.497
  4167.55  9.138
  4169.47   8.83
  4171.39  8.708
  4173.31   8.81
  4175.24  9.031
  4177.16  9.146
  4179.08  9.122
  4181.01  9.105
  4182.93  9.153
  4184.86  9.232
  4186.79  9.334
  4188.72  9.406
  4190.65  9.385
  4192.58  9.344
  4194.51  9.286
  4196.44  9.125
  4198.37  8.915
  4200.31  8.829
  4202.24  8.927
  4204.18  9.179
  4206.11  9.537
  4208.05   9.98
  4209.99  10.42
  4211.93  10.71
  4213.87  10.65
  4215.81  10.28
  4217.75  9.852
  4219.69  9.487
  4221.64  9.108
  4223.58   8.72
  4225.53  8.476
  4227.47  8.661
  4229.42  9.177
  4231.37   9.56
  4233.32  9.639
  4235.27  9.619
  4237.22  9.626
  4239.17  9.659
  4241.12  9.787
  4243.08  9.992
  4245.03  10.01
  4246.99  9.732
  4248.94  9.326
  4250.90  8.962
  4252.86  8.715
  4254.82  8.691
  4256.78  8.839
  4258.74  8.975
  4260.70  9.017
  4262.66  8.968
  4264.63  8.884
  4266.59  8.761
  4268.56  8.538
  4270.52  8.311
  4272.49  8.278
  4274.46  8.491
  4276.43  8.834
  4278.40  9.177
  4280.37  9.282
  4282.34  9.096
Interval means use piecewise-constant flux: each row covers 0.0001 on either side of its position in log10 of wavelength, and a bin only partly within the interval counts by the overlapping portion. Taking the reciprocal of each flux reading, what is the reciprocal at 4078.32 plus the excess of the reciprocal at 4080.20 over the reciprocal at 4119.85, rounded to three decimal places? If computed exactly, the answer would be 0.098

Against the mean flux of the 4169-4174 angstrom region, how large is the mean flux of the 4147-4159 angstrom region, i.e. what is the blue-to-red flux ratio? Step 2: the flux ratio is 1.14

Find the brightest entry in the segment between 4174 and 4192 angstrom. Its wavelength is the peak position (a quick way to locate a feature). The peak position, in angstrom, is 4188.72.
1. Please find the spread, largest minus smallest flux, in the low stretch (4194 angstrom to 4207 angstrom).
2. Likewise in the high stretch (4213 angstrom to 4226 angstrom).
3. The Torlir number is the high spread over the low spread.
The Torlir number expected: 3.1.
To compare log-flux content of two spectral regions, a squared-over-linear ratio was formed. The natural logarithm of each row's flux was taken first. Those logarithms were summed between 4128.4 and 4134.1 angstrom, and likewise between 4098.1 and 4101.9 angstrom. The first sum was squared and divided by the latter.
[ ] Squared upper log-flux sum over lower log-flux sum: 10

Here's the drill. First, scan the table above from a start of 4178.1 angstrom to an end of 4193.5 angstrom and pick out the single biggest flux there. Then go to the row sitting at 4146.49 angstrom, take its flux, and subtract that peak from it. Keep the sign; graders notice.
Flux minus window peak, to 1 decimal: 1.5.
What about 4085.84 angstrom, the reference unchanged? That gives 0.3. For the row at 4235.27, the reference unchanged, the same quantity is 0.2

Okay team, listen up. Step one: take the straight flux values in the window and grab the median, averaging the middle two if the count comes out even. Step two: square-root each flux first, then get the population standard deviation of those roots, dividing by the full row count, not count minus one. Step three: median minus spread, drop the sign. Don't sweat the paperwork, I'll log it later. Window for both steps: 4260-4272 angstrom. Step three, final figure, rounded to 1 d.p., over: 8.8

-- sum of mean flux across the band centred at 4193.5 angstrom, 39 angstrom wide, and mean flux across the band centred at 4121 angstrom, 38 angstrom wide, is 18.4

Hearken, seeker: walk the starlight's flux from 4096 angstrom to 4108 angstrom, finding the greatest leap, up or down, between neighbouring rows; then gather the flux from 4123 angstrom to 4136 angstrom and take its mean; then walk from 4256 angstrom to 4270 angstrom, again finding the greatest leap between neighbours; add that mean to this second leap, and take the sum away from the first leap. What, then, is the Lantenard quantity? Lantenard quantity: -8.5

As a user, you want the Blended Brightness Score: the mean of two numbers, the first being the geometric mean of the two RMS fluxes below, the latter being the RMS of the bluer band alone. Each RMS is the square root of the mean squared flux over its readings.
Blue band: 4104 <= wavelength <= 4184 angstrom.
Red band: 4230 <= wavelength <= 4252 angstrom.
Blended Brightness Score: 9.48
